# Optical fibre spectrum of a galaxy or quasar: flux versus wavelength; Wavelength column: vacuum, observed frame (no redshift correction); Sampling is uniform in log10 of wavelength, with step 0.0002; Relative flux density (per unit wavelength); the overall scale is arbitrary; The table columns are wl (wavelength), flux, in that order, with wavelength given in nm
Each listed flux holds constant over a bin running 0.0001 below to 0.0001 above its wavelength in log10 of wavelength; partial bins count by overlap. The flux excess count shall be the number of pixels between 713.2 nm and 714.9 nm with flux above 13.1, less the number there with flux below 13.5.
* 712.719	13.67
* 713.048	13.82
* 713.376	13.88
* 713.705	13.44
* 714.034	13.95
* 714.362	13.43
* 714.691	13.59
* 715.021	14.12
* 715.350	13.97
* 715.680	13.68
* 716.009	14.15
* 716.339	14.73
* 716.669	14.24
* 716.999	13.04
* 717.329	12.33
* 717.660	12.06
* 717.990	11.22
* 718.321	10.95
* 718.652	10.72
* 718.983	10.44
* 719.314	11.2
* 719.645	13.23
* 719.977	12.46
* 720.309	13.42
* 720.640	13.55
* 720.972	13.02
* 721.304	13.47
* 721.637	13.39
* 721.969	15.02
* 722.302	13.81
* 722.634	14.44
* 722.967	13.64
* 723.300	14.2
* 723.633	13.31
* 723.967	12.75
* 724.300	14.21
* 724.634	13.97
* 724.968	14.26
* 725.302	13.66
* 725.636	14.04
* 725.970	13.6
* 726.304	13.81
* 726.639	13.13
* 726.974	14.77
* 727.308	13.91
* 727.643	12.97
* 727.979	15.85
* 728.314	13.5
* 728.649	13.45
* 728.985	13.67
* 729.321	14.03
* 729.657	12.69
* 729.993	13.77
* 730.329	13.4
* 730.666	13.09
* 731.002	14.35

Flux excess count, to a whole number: 3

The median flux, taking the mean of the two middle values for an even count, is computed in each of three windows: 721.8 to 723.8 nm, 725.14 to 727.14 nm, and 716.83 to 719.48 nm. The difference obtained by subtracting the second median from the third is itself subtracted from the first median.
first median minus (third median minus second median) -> 16.5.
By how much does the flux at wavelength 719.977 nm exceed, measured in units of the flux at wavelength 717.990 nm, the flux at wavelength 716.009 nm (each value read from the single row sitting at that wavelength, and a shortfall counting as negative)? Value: -0.15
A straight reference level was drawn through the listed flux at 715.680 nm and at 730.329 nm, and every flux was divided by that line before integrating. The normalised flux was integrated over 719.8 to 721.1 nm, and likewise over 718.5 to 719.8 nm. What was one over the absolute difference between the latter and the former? 6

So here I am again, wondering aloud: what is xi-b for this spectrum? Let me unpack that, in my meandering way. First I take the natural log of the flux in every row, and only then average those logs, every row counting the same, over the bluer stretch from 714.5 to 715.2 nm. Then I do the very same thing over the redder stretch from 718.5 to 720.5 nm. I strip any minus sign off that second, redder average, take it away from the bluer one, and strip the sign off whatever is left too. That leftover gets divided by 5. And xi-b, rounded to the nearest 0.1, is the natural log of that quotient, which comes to -3.5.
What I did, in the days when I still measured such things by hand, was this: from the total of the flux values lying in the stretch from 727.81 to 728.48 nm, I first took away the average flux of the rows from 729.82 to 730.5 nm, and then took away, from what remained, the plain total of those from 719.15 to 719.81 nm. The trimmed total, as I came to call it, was -8.7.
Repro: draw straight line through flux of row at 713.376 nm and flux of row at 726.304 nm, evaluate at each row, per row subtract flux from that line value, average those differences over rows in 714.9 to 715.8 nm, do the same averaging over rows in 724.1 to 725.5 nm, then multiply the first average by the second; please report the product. 0.01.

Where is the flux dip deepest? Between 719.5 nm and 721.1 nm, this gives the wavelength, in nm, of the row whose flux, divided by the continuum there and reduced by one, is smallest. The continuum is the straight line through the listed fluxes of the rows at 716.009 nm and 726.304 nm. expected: 719.977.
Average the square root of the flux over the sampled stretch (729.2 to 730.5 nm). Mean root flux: 3.67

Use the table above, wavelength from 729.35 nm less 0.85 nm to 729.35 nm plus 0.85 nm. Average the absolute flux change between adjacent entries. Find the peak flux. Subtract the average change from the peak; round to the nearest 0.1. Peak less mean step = 13.3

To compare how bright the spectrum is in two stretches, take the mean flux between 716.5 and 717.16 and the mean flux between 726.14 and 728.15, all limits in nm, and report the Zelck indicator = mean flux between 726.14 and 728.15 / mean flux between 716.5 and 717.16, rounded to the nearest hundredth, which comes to 1.03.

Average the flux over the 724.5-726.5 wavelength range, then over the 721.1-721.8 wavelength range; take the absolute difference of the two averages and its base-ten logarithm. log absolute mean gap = -0.3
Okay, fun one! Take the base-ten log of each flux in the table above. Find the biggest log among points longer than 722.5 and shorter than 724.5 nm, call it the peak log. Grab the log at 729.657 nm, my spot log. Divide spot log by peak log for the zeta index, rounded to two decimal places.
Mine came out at 0.95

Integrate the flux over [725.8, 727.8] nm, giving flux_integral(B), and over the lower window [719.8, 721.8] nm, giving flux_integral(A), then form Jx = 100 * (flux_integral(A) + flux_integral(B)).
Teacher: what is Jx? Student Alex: 5384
